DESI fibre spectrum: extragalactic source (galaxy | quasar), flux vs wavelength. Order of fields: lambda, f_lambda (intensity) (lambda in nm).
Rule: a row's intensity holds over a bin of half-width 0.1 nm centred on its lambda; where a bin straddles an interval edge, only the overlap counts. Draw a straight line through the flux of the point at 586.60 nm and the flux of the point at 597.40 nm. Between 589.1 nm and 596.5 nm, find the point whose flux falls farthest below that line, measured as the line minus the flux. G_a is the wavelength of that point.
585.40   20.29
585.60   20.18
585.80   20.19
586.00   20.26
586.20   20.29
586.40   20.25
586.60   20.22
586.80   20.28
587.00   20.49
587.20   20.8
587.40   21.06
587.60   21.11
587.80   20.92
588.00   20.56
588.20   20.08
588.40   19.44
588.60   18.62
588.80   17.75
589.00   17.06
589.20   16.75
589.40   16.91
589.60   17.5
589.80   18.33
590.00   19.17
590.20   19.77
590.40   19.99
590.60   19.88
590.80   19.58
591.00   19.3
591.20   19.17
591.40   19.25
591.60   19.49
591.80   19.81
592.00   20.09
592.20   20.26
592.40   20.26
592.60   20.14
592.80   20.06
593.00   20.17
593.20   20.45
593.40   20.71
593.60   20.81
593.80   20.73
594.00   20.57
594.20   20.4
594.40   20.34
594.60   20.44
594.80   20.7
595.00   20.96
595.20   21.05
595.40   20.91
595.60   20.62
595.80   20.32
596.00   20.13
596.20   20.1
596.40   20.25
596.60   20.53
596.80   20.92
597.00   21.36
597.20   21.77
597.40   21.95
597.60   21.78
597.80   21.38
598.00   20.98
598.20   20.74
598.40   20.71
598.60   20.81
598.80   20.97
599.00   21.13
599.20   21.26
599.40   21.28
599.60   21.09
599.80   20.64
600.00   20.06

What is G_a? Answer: 589.20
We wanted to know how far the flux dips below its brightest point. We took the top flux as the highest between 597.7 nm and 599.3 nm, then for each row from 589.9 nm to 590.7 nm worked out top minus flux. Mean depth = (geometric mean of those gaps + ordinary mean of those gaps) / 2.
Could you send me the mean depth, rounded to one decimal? 1.7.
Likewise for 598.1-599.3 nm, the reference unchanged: 0.4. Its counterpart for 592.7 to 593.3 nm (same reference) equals 1.1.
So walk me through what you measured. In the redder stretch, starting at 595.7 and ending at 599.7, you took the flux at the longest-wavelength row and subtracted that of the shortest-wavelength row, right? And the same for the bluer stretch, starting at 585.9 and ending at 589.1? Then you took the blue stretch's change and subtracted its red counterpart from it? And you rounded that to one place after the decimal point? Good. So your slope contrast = -4.0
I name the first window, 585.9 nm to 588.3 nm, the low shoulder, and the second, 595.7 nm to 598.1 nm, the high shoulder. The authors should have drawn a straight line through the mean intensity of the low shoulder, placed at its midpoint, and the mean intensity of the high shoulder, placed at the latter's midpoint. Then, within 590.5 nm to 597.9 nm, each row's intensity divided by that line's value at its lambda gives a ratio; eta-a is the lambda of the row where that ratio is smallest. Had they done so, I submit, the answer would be 591.20 nm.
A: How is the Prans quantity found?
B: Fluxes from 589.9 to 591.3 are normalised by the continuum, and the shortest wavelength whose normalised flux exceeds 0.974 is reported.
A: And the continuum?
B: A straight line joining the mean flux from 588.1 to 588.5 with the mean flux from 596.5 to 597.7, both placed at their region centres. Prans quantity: 590.20 nm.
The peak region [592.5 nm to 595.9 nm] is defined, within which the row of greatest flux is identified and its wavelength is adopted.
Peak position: 595.20 nm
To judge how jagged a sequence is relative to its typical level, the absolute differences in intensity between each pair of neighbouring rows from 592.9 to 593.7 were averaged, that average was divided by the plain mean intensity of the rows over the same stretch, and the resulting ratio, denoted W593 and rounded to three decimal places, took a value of 0.010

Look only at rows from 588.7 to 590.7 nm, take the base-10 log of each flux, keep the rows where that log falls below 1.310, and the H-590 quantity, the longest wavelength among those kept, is 590.60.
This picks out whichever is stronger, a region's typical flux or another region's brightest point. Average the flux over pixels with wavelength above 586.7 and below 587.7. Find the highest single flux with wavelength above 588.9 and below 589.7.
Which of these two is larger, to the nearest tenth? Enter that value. 20.7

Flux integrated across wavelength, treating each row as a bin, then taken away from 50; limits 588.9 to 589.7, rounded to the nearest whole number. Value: 36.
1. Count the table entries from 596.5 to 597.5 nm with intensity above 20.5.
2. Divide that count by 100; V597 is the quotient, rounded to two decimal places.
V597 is 0.05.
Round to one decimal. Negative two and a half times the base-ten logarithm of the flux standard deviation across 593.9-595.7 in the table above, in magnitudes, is 1.5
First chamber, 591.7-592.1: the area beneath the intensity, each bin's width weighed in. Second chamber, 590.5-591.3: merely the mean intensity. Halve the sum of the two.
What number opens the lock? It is 14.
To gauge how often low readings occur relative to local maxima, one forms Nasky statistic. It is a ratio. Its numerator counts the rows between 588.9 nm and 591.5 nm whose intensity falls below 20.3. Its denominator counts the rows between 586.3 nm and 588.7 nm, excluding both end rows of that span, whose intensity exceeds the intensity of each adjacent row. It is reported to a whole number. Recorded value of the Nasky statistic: 13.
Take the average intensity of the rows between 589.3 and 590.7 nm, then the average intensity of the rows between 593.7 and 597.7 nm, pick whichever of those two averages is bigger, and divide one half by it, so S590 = 0.0240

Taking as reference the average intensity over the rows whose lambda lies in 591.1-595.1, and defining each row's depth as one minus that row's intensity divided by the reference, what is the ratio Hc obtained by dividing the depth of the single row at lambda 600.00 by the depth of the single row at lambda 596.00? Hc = 1.6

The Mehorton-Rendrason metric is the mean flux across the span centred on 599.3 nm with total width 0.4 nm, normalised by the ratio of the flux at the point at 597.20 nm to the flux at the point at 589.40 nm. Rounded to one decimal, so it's 16.5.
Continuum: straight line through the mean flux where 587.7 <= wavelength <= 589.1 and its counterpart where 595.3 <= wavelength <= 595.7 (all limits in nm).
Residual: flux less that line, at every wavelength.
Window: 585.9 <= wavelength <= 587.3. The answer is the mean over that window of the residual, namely 1.6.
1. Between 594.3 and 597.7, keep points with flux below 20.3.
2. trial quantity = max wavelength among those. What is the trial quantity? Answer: 596.40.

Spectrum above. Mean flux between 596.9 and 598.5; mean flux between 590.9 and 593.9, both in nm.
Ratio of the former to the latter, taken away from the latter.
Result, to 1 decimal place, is 19.0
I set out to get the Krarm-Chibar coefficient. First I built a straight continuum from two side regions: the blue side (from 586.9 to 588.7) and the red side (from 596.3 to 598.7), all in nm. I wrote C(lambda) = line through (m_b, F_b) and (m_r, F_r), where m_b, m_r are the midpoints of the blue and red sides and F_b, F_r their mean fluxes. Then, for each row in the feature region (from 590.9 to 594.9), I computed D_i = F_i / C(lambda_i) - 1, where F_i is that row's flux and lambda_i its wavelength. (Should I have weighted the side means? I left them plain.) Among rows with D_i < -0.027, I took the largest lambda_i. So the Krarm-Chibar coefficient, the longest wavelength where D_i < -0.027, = 593.00 nm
